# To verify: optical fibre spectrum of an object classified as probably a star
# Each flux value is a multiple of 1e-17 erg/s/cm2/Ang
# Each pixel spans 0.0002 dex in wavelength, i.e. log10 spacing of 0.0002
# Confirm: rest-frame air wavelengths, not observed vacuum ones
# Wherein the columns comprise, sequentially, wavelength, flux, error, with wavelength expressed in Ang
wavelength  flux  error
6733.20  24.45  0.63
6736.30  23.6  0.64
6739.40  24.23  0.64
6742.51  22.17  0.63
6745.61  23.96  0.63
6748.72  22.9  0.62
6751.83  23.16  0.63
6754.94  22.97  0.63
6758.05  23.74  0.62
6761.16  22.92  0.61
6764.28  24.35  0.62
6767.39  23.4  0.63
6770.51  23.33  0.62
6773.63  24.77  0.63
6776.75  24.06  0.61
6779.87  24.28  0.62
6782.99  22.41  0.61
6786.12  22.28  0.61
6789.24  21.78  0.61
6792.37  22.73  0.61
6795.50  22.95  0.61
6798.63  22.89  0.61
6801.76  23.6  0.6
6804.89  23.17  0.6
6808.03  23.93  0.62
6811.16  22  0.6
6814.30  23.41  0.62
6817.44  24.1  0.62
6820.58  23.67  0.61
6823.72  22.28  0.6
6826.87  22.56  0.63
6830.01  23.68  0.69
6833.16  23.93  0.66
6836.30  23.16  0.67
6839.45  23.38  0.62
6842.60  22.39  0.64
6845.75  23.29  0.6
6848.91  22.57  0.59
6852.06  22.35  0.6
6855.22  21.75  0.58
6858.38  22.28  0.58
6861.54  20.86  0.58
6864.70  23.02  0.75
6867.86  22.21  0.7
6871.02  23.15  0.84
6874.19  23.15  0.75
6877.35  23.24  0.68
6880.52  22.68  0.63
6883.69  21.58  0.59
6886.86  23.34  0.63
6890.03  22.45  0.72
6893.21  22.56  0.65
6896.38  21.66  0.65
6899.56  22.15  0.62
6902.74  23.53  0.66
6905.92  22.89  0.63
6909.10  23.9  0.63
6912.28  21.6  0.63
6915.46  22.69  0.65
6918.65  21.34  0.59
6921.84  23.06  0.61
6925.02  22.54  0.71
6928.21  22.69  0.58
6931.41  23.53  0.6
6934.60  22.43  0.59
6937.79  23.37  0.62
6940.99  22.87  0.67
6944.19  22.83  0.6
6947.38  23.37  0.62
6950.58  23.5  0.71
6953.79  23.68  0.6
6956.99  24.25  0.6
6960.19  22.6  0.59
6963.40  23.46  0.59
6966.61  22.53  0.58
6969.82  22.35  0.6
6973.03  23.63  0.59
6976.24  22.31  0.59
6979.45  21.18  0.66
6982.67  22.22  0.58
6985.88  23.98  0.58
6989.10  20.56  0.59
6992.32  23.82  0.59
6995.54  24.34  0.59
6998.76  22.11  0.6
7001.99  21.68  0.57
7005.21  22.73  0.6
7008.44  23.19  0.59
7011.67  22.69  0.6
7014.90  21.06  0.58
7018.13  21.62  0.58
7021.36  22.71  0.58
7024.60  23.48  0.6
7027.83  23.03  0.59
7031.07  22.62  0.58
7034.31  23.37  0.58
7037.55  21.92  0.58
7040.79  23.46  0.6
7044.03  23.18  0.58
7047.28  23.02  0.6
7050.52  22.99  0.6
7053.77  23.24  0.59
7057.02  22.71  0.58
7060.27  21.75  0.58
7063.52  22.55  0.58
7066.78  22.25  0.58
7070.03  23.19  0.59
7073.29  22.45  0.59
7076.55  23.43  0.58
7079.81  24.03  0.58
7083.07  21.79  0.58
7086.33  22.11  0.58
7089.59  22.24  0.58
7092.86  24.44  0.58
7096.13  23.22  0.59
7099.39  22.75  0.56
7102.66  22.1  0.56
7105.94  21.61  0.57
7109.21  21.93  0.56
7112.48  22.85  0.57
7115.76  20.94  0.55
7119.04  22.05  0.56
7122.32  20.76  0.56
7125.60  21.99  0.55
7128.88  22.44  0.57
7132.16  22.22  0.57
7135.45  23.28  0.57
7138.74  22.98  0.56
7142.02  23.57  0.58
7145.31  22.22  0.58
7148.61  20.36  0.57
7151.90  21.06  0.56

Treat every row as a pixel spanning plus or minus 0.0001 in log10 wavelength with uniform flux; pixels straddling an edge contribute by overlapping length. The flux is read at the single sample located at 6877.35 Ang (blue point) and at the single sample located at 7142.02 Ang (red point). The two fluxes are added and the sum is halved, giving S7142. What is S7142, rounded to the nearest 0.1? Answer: 23.4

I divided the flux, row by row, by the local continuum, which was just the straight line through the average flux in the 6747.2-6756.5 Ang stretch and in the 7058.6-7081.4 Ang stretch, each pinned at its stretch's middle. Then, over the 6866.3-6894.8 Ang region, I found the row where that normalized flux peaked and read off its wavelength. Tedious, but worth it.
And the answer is 6886.86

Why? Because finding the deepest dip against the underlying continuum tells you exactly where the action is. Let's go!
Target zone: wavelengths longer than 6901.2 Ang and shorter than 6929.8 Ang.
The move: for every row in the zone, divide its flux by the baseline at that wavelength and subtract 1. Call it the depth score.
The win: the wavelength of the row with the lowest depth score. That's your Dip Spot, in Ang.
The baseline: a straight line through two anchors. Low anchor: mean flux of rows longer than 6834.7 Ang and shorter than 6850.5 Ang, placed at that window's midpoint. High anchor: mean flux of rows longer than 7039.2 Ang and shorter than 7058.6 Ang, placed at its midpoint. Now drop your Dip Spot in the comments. 6918.65 Ang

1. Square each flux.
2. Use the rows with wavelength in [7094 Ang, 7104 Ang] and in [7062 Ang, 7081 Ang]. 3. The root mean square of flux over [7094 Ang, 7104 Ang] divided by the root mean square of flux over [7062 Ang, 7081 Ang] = 0.99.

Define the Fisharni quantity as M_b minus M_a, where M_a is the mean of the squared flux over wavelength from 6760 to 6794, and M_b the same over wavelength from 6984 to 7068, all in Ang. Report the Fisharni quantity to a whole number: -28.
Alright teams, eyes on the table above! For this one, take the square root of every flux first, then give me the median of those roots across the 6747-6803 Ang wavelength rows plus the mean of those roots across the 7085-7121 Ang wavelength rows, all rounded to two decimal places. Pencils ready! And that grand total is 9.53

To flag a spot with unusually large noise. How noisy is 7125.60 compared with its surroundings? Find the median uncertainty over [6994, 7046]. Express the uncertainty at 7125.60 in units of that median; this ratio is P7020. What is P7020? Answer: 0.94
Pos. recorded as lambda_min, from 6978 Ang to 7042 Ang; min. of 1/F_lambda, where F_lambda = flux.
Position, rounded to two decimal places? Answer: 6995.54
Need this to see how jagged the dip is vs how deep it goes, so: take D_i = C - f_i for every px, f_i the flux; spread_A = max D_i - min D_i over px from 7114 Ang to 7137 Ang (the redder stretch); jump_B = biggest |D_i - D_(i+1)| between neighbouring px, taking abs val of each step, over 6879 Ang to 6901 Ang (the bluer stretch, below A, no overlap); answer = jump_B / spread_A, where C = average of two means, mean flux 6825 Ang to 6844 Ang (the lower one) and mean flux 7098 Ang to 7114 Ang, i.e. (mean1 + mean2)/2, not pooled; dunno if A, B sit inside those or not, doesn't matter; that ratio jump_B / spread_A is 0.70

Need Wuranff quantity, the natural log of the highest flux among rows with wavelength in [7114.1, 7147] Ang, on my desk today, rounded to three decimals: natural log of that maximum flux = 3.160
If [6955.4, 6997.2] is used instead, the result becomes 3.192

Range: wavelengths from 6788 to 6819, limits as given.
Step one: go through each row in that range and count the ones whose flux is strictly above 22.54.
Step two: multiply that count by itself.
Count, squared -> 64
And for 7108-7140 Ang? 9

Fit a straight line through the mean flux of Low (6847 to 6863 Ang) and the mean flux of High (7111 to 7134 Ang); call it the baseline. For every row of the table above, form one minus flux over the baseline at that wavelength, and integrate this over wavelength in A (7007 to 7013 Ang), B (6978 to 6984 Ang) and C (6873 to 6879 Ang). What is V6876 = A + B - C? 0.12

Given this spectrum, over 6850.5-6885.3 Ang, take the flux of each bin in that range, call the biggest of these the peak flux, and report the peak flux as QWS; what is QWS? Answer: 23.24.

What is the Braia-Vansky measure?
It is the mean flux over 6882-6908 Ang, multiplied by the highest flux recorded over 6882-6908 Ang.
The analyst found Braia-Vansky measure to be 530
